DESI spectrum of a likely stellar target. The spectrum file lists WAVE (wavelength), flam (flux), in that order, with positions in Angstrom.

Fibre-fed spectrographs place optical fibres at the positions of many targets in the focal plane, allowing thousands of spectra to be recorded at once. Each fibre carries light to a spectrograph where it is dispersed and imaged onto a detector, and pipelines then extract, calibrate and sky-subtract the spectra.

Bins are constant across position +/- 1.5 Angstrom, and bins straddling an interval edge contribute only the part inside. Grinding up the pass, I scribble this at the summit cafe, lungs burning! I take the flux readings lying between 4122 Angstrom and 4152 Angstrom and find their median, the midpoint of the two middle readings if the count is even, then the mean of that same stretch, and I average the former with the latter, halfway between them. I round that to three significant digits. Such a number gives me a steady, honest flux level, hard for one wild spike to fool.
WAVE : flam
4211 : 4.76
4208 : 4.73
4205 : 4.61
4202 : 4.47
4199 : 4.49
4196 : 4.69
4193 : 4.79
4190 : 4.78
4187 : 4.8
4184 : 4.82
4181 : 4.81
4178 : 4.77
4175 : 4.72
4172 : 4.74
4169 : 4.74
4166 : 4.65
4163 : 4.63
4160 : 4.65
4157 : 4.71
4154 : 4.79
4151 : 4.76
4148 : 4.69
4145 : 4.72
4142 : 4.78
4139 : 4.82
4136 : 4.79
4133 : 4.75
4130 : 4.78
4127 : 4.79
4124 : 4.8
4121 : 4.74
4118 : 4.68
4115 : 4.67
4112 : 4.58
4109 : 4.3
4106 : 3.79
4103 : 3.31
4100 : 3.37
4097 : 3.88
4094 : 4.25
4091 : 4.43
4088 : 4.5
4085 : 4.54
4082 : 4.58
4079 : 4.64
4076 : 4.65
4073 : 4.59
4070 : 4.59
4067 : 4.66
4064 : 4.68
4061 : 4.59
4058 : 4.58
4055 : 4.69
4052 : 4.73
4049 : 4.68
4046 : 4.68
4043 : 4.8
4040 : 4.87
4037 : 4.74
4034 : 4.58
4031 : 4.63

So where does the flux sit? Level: 4.77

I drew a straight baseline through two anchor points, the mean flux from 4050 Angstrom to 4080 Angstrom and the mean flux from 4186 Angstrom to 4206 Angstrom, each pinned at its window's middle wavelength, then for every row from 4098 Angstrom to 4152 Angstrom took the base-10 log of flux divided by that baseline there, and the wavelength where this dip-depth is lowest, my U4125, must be 4103 Angstrom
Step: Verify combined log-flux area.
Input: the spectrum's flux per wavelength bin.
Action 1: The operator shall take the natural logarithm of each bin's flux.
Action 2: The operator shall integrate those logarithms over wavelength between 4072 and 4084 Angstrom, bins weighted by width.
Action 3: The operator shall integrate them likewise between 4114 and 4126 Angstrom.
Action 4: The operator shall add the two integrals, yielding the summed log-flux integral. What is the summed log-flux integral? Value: 37.0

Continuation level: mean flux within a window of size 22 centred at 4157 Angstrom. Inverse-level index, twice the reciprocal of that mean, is 0.426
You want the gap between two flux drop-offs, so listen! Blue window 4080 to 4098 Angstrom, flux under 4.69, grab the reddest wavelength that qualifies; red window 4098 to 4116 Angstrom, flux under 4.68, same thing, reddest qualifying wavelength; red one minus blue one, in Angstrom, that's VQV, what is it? 18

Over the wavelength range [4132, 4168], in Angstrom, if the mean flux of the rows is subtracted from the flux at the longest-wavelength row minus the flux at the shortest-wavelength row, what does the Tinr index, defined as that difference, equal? -4.83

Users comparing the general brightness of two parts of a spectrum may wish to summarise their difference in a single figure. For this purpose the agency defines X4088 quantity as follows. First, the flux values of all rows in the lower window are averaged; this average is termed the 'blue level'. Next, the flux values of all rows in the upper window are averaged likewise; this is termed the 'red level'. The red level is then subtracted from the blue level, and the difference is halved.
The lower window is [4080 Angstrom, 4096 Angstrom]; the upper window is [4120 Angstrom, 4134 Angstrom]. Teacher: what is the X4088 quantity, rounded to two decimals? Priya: -0.16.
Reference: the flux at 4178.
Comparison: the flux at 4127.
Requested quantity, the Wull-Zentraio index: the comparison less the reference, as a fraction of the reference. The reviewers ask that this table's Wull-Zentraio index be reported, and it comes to 0.004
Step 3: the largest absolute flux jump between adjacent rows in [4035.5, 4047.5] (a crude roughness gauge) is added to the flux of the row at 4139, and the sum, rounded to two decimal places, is 4.95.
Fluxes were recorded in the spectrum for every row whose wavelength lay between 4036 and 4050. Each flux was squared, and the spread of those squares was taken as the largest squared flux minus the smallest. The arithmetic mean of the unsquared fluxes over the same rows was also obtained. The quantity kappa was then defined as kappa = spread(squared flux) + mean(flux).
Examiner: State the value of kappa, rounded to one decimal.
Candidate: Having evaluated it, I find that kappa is 6.6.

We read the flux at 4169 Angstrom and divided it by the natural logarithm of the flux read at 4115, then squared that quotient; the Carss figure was 9.5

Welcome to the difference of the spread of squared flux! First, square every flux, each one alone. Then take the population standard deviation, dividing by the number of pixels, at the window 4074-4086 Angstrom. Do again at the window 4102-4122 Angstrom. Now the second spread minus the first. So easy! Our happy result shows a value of 3.7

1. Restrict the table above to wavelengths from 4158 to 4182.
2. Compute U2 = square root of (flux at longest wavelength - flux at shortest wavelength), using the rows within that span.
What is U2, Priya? 0.400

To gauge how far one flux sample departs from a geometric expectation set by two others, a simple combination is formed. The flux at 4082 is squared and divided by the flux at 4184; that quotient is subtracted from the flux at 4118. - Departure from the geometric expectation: 0.3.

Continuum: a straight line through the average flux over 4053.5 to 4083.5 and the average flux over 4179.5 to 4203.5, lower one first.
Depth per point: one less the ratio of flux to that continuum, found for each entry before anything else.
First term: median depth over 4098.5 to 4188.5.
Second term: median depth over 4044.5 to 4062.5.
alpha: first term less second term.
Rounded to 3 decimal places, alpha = 0.005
